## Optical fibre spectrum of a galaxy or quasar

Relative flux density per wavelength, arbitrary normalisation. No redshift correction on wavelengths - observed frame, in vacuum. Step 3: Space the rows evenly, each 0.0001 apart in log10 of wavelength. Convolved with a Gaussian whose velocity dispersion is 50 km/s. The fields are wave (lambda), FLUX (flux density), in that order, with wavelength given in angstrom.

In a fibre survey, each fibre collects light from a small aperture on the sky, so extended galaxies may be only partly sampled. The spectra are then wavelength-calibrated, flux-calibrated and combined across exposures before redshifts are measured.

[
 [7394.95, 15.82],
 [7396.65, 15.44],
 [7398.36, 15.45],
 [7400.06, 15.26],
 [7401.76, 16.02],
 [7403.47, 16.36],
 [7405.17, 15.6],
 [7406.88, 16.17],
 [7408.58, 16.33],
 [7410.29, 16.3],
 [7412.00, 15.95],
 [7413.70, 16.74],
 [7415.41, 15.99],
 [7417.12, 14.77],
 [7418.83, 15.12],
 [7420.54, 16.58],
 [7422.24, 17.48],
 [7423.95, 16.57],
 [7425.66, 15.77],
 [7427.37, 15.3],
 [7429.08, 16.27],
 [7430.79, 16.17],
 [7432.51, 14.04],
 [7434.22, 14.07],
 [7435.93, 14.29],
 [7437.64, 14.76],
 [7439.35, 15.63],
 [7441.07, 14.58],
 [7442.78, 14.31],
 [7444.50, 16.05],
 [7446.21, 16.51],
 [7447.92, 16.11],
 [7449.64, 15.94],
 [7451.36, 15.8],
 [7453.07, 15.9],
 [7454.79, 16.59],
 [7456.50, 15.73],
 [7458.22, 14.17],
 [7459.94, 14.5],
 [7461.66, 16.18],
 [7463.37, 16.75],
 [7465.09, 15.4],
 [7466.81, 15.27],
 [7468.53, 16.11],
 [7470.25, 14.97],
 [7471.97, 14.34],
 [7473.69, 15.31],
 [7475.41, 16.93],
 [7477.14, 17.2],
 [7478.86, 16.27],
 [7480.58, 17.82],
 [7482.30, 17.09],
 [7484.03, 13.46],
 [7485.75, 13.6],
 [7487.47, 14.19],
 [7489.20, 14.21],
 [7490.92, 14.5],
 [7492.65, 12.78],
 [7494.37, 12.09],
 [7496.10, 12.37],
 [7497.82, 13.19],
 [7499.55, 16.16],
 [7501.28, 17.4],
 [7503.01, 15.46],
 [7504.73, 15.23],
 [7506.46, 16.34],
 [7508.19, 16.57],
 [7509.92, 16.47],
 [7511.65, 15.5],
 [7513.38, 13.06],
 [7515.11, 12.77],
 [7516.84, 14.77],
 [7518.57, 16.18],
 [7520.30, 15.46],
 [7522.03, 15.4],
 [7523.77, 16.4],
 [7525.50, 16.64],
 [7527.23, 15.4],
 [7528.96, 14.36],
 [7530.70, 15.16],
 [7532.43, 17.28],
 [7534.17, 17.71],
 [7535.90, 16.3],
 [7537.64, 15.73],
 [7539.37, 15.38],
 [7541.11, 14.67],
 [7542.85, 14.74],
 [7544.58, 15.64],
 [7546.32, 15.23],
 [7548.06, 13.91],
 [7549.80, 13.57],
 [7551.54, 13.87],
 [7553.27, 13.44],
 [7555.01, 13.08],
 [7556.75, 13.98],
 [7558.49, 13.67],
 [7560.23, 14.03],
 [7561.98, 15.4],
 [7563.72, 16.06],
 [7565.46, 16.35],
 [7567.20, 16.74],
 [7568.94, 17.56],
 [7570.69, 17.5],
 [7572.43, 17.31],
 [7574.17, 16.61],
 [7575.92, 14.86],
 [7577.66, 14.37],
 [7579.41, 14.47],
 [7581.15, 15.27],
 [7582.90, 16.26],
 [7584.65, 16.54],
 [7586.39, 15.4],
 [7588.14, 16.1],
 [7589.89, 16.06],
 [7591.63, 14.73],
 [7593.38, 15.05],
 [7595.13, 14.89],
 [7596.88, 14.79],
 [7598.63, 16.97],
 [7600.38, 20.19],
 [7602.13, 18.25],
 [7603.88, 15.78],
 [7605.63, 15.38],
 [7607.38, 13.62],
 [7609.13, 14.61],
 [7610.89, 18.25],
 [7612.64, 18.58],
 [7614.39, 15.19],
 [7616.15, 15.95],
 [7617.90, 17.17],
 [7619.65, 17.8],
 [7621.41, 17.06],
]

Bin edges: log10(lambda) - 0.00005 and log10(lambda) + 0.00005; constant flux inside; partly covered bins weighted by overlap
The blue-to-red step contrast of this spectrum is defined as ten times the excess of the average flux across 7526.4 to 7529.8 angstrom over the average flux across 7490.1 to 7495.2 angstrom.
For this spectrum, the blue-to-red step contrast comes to 18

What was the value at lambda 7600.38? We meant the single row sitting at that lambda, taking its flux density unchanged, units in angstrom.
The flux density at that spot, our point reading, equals 20.19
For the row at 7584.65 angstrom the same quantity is 16.54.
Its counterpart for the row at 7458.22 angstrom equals 14.17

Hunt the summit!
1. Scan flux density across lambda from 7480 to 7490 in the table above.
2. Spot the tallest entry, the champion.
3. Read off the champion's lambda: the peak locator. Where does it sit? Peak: 7480.58 angstrom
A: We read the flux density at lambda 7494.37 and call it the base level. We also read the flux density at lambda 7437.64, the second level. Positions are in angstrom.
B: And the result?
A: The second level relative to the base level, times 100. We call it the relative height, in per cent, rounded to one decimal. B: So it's 122.1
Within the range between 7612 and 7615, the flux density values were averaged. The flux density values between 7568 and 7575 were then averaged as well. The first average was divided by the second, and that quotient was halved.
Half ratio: 0.49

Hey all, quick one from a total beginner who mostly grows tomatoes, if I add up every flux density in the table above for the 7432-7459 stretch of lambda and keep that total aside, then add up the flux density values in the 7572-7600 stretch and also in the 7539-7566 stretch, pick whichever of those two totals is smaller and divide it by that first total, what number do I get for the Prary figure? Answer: 0.95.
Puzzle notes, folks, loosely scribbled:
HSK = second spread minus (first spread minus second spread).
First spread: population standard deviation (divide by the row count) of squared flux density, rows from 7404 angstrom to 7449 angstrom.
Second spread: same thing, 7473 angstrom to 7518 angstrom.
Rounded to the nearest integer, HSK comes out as 73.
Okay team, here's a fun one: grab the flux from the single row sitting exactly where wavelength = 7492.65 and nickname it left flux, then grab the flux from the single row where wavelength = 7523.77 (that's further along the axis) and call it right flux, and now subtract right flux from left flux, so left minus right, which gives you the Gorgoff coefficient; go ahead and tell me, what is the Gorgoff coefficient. -4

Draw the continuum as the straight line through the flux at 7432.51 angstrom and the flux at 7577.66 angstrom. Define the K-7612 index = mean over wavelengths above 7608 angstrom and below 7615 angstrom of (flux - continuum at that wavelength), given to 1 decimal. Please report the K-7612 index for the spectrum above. 2.2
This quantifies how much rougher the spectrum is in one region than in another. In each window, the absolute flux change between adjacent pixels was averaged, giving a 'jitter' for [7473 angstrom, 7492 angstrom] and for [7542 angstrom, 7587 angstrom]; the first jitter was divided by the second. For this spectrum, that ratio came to 1.6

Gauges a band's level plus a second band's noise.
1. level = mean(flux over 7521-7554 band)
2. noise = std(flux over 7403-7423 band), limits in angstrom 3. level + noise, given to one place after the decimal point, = 16.0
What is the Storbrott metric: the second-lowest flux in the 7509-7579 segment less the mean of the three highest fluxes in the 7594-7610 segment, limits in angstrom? -5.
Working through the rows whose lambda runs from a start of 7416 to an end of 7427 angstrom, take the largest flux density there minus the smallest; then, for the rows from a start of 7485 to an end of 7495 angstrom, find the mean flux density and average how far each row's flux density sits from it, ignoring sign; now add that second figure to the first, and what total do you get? 3.5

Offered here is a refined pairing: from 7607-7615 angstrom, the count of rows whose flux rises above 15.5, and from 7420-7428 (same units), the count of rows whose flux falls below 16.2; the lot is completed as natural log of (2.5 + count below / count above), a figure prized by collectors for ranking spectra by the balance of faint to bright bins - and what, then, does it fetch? 1.3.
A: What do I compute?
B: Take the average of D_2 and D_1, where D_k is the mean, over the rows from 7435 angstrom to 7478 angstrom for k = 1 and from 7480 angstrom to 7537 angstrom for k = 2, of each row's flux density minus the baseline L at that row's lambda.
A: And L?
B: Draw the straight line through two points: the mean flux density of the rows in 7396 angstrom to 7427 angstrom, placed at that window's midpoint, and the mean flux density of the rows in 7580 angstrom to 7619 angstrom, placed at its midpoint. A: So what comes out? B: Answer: -0.67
